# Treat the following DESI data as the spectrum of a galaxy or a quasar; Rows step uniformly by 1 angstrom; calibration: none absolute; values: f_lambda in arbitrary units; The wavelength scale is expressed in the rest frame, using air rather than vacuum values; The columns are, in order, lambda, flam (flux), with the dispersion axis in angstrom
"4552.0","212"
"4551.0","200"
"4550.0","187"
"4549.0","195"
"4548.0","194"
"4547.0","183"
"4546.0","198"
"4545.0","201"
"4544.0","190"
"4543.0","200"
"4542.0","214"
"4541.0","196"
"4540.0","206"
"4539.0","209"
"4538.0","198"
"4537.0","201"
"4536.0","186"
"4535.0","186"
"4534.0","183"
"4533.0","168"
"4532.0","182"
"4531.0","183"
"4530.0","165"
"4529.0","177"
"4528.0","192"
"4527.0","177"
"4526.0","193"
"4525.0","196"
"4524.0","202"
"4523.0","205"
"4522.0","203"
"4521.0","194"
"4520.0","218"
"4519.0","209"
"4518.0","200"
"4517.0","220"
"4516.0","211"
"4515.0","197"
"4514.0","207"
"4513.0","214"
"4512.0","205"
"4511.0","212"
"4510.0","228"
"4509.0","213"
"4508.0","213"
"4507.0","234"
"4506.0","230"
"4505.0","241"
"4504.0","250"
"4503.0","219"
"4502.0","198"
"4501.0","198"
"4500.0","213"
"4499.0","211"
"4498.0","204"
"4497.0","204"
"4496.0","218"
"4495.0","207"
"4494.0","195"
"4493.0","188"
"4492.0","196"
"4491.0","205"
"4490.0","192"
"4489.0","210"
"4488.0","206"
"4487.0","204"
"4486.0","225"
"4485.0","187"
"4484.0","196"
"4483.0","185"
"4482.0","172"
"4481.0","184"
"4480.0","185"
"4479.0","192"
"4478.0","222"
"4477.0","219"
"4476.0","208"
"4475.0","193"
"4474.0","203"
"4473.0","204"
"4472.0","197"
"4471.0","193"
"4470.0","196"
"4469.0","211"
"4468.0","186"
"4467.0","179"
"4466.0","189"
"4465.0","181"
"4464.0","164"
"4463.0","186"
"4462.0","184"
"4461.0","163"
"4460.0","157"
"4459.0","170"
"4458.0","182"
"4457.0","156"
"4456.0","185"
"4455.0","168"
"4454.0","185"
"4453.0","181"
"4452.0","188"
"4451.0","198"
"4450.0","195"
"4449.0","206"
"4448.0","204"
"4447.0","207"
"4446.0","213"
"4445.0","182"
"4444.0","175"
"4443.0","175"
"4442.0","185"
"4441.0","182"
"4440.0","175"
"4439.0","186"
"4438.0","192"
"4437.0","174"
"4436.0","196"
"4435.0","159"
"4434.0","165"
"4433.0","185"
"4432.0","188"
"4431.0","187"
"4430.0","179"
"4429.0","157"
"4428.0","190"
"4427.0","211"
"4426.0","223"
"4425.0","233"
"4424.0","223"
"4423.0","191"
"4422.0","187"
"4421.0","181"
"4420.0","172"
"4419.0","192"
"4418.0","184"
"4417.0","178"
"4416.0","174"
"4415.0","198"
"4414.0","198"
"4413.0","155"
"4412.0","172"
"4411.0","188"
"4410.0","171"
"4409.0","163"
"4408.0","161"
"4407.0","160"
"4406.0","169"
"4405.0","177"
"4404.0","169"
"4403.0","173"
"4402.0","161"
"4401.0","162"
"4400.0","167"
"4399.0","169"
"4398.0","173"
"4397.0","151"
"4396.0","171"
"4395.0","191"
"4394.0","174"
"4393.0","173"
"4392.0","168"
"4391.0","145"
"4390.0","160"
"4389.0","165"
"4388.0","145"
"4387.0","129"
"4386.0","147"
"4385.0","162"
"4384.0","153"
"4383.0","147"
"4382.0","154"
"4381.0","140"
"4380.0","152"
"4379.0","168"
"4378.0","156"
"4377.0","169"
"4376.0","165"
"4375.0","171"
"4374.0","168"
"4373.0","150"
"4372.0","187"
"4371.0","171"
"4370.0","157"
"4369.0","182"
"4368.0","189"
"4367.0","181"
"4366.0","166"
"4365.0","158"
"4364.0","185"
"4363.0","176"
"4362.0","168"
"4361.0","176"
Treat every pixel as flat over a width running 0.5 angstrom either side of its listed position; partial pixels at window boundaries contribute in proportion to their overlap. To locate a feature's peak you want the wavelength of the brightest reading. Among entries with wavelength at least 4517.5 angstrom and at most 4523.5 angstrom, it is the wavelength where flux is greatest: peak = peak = 4520.0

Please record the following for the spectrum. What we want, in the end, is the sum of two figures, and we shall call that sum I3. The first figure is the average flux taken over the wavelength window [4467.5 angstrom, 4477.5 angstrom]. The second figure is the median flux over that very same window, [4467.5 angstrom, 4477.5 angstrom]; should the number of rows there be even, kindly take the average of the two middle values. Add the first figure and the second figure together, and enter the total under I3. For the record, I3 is 401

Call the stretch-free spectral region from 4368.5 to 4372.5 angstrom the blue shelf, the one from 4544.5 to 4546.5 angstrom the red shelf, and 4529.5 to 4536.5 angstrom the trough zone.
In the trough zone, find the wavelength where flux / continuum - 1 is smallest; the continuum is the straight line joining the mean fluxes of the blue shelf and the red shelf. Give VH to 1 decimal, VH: 4530.0 angstrom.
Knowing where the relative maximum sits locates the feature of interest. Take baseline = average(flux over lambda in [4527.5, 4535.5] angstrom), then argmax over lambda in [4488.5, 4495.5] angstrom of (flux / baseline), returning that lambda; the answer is 4489.0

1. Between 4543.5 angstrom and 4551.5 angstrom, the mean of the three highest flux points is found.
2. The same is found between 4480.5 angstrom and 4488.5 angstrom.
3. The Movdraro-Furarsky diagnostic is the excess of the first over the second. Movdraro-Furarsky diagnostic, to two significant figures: -12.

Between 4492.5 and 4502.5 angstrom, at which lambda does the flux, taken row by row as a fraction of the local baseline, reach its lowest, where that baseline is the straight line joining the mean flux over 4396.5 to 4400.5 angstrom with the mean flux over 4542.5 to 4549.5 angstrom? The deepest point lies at 4493.0 angstrom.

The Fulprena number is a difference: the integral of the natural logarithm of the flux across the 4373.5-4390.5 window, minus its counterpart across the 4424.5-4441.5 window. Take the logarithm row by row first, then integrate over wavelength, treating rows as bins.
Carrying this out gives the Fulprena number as -3.1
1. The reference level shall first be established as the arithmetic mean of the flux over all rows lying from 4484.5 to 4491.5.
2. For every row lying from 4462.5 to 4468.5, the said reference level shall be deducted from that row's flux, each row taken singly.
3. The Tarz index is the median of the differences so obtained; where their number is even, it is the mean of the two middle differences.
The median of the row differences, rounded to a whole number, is -21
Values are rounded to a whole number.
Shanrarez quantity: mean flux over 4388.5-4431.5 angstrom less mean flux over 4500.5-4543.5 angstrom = -25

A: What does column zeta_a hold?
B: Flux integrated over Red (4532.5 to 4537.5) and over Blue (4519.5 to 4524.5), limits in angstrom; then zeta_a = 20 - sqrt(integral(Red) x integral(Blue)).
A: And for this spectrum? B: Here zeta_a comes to -952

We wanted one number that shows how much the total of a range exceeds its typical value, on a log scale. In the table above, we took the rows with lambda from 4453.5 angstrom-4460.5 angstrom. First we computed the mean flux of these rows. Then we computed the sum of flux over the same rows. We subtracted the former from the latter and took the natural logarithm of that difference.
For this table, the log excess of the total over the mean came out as 6.94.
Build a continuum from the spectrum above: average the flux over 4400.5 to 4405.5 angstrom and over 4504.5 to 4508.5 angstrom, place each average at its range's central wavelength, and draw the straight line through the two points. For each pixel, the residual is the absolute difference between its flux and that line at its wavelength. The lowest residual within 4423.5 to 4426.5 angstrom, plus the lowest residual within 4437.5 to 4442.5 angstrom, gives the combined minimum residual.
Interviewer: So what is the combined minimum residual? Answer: 44.0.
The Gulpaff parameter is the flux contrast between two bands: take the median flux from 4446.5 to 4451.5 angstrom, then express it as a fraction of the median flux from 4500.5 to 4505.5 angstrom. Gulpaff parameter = 0.93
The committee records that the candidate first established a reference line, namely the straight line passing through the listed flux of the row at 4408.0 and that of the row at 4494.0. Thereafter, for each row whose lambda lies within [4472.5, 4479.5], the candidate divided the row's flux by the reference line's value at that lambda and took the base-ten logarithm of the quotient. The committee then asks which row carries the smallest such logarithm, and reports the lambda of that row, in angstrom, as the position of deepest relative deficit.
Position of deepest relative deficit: 4479.0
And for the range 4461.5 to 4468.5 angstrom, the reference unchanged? 4464.0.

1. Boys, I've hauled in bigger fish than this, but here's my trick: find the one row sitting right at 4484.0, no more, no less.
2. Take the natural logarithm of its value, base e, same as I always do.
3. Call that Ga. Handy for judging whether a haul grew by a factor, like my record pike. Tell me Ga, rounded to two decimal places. 5.28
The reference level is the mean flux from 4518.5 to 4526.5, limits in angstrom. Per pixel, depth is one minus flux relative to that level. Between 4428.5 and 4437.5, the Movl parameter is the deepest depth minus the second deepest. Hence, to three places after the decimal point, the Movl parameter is 0.010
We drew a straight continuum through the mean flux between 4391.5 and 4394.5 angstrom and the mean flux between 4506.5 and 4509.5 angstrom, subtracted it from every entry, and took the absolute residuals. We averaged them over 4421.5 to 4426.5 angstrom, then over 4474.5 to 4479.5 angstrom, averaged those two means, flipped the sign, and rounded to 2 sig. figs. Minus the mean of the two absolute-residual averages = -19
